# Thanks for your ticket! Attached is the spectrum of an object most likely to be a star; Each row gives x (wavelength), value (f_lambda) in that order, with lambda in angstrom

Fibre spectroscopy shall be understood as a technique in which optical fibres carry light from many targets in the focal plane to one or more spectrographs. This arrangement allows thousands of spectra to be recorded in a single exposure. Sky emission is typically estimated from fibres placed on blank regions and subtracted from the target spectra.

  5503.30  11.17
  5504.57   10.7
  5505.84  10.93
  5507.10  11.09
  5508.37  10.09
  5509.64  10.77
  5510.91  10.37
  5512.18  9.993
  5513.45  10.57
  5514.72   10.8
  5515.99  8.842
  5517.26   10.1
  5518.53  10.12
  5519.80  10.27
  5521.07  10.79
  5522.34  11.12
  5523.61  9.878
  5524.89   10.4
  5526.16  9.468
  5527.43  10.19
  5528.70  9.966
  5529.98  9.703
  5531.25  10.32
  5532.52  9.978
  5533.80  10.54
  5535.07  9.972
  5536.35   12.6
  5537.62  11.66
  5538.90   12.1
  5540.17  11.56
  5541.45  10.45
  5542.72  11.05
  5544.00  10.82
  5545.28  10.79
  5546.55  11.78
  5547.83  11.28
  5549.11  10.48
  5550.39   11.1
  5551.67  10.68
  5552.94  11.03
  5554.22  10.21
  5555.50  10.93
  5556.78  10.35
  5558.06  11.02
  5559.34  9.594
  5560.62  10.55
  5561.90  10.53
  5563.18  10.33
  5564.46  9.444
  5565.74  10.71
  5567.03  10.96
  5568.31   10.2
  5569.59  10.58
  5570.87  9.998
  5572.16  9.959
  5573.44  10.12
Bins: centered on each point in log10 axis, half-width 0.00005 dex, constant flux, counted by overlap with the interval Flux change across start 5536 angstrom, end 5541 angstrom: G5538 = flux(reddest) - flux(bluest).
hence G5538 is -1.0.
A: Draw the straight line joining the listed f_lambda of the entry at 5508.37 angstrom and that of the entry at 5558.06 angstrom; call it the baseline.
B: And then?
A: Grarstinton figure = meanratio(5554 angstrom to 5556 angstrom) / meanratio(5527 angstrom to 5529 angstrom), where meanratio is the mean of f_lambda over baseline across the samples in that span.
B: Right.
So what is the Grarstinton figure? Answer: 1.00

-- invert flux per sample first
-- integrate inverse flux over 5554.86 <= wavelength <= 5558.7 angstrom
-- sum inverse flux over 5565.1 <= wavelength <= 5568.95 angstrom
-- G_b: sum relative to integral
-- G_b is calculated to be 0.792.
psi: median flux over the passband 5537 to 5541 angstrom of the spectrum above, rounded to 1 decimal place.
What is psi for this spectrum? 11.7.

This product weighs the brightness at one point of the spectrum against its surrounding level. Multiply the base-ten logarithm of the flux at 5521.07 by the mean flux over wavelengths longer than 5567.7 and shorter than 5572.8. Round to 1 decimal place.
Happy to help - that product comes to 10.5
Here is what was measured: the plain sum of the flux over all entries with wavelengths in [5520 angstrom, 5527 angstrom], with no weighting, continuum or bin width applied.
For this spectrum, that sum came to 51.7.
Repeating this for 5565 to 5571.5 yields 52.4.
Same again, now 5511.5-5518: 50.3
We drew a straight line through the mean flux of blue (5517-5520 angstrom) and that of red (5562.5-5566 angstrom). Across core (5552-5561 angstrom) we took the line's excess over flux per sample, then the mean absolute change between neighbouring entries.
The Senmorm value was 0.86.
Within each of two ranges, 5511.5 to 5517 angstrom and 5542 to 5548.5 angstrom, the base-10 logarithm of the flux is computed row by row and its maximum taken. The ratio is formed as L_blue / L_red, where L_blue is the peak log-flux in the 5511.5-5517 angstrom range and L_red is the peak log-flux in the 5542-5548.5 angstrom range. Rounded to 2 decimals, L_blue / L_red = 0.96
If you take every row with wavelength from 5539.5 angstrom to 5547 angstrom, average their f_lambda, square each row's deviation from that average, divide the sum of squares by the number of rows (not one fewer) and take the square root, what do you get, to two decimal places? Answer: 0.46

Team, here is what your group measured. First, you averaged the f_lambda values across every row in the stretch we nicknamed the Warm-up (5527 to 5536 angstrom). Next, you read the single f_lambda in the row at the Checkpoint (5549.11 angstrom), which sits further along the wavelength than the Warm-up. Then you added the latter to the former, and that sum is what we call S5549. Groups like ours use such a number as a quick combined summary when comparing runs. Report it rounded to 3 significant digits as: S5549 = 20.6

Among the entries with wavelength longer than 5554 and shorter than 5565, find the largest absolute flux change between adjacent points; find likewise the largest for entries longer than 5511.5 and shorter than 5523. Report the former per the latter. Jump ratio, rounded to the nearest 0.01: 0.73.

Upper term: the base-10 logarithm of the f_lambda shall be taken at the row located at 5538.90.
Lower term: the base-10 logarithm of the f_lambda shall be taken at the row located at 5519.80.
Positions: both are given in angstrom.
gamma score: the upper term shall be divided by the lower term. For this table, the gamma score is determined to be 1.07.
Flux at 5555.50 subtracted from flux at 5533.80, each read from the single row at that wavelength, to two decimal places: -0.39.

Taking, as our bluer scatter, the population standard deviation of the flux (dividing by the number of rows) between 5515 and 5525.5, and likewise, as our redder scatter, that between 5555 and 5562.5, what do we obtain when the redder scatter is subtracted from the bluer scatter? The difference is 0.17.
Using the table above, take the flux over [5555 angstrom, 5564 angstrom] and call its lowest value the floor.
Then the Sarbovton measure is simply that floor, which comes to 9.594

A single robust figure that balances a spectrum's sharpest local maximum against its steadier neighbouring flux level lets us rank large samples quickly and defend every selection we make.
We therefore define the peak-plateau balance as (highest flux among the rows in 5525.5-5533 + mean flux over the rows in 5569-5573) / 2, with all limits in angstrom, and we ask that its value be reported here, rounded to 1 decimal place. 10.2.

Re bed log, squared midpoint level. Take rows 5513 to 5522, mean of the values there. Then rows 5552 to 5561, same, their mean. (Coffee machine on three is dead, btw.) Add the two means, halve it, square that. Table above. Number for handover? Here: 108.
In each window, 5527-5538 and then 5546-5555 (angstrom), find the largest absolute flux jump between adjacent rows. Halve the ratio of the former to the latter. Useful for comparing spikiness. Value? 1.6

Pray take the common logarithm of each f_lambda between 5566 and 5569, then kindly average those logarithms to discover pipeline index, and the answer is 1.02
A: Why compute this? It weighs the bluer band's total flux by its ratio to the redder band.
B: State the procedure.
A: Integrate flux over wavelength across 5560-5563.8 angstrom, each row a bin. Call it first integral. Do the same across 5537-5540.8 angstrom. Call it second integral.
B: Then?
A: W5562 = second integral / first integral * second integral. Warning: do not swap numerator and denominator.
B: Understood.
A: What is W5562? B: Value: 50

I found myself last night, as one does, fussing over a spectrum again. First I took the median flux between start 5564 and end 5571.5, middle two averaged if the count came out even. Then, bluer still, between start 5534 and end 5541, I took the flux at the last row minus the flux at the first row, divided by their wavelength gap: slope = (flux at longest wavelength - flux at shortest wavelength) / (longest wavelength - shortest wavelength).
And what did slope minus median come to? -10.1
